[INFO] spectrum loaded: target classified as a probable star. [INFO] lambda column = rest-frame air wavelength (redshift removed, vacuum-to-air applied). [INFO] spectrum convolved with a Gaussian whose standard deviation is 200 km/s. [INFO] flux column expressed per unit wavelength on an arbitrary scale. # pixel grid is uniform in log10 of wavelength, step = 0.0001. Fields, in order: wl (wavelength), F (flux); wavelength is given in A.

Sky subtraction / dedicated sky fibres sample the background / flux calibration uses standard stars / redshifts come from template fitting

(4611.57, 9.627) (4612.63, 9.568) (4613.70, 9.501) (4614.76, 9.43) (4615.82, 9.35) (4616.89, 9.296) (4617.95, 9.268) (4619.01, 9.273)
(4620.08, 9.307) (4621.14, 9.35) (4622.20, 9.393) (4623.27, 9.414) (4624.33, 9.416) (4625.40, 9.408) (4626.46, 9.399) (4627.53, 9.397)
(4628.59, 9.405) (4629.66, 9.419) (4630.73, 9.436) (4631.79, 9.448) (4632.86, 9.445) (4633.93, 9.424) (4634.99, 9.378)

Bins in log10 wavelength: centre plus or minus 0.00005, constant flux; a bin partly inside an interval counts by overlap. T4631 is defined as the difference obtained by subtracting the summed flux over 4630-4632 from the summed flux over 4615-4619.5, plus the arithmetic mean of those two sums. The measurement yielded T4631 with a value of 46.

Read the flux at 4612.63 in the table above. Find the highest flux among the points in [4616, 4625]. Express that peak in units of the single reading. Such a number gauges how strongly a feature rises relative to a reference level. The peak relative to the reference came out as 0.98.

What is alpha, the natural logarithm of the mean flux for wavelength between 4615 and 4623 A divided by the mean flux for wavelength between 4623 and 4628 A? -0.009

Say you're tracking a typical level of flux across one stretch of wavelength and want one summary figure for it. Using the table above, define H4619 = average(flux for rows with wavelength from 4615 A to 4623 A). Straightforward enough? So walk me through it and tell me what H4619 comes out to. 9.32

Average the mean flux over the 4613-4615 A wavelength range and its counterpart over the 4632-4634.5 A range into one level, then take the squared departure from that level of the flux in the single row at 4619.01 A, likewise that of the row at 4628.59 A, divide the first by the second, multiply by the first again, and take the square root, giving 0.7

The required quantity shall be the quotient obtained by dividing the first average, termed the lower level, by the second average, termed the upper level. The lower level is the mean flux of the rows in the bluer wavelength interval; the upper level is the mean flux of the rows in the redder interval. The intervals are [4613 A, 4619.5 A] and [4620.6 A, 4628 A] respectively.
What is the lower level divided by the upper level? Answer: 0.995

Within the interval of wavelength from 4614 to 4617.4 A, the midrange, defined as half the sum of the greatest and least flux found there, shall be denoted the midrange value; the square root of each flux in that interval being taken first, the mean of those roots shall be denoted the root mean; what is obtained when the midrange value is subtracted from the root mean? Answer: -6.30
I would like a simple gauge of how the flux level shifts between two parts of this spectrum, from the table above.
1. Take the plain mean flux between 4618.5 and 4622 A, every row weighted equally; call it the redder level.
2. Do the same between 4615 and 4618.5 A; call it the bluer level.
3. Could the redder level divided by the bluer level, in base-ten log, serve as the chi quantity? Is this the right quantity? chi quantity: 0.000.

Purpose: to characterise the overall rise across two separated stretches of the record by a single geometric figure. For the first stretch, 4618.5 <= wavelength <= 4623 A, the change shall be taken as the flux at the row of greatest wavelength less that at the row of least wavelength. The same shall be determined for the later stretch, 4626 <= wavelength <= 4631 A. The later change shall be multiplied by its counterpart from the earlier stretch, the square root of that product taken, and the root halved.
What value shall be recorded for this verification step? 0.033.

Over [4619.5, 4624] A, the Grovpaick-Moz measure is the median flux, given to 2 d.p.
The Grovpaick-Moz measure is 9.37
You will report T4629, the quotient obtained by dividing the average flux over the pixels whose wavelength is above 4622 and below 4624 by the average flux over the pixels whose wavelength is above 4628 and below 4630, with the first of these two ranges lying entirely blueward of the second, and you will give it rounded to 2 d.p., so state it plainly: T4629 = 1.00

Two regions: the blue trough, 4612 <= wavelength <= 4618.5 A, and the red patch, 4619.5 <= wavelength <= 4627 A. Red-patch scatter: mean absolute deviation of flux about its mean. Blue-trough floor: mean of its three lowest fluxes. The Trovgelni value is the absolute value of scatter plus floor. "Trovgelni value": 9.34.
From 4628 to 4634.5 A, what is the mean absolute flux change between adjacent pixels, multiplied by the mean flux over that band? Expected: 0.13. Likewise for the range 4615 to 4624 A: 0.30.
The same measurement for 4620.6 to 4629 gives 0.12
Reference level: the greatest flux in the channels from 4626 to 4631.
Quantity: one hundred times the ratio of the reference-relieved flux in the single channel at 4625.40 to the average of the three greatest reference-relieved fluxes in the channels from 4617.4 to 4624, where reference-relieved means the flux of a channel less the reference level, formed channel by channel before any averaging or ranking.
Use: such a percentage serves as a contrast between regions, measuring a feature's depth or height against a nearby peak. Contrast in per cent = 56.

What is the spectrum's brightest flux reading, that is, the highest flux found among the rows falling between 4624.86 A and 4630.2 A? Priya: 9.419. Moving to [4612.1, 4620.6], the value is 9.568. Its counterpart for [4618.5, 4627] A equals 9.416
